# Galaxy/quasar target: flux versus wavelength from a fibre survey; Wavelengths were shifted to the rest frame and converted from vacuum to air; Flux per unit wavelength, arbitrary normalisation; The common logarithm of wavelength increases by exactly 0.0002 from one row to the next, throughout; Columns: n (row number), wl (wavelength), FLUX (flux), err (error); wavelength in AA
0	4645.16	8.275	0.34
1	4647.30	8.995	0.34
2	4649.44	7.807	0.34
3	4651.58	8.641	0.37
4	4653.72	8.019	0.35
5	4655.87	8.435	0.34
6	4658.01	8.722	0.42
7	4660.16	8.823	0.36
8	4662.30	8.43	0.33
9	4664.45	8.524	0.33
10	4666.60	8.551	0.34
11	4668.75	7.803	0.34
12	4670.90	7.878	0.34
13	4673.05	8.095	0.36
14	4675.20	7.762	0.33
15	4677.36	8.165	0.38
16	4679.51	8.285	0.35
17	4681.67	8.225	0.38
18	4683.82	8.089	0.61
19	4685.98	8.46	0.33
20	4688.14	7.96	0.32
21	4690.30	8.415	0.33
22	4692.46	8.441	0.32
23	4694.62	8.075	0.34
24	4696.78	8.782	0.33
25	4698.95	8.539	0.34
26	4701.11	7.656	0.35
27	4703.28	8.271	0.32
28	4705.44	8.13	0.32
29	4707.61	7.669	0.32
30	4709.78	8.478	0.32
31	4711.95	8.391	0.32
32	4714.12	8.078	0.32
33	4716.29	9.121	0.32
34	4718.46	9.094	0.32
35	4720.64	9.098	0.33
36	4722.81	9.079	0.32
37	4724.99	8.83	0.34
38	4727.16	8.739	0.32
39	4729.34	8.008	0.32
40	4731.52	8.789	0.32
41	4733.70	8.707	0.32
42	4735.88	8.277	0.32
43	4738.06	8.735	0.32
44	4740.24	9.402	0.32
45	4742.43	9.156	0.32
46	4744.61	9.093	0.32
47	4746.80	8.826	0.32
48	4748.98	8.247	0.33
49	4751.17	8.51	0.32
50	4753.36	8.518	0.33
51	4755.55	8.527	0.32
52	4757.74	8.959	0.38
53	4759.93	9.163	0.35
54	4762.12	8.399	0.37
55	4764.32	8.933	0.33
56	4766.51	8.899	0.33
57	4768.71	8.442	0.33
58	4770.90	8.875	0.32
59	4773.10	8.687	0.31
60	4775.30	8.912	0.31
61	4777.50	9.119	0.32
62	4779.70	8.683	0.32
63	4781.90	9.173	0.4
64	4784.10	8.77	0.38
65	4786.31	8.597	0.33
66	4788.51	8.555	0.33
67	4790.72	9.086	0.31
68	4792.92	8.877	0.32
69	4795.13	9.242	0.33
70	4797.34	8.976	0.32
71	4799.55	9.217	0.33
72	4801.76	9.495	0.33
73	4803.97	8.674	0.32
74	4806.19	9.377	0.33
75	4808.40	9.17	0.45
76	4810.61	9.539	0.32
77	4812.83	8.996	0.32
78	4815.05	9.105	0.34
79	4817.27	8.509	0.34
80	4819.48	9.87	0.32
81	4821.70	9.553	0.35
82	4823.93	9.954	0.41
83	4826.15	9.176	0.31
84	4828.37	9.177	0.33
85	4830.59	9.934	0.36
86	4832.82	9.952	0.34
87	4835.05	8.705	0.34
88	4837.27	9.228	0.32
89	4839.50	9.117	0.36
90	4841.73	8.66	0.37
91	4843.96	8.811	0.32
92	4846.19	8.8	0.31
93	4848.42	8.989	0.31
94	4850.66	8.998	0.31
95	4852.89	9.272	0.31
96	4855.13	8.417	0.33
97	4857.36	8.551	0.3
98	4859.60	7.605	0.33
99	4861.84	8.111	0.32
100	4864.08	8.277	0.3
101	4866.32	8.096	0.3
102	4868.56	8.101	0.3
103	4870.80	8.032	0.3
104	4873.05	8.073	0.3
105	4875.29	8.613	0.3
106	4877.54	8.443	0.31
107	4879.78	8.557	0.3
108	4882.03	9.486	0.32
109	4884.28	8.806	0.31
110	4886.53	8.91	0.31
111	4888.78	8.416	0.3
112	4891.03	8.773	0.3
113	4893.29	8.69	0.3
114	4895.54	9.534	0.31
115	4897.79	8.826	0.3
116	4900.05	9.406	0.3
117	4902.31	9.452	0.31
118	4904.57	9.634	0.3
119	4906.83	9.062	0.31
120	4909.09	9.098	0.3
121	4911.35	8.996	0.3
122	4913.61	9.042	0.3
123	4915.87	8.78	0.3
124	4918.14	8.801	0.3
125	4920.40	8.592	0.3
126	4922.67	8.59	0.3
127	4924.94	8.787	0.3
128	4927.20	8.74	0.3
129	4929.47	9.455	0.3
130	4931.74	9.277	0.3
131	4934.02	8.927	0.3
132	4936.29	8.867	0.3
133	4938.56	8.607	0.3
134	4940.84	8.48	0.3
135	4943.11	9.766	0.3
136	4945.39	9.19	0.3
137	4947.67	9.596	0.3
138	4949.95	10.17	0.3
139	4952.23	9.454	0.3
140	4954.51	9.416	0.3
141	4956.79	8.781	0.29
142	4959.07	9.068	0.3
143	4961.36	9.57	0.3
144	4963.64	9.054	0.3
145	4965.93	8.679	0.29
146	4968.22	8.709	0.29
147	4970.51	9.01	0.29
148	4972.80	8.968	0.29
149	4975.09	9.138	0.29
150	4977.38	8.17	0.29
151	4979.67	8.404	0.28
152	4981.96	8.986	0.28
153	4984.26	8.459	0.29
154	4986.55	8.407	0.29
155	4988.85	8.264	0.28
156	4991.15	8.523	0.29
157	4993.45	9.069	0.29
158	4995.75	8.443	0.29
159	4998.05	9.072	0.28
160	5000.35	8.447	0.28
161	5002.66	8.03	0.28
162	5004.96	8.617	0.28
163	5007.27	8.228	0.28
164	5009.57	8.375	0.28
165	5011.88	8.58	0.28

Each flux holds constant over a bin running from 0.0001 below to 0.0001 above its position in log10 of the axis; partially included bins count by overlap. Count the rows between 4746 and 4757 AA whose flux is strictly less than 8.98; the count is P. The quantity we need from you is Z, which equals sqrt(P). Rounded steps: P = 5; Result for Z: 2.24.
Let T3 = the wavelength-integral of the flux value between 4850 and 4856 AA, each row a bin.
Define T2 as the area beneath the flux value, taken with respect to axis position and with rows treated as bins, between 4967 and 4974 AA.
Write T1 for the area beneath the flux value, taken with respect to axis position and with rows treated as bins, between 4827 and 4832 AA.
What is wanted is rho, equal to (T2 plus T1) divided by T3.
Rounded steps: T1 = 48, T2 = 62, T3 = 53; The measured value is 2.1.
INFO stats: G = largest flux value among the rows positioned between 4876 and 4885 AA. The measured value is 9.486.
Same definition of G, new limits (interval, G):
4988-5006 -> 9.072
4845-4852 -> 8.998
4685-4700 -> 8.782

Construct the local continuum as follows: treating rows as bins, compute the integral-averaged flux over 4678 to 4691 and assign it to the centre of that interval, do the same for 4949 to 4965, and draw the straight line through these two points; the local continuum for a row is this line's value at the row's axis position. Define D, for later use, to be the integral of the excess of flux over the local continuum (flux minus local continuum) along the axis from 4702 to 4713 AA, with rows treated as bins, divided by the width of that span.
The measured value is -0.15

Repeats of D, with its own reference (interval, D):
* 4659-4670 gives 0.27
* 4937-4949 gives -0.15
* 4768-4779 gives 0.22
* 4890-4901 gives -0.05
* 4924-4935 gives -0.19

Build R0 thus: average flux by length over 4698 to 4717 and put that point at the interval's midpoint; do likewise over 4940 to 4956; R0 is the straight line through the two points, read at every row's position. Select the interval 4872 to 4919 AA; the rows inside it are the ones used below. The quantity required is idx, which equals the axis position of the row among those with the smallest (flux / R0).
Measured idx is 4873.05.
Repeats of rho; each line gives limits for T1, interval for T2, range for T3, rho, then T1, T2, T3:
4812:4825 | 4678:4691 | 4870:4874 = 7.1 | 121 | 107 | 32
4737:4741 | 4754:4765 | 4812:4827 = 1.0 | 36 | 97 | 140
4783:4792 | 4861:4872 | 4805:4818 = 1.4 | 79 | 89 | 119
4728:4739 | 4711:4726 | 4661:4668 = 3.8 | 94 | 132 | 59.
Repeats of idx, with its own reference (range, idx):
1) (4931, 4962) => 4940.84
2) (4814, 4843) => 4817.27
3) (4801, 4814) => 4803.97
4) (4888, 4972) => 4940.84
